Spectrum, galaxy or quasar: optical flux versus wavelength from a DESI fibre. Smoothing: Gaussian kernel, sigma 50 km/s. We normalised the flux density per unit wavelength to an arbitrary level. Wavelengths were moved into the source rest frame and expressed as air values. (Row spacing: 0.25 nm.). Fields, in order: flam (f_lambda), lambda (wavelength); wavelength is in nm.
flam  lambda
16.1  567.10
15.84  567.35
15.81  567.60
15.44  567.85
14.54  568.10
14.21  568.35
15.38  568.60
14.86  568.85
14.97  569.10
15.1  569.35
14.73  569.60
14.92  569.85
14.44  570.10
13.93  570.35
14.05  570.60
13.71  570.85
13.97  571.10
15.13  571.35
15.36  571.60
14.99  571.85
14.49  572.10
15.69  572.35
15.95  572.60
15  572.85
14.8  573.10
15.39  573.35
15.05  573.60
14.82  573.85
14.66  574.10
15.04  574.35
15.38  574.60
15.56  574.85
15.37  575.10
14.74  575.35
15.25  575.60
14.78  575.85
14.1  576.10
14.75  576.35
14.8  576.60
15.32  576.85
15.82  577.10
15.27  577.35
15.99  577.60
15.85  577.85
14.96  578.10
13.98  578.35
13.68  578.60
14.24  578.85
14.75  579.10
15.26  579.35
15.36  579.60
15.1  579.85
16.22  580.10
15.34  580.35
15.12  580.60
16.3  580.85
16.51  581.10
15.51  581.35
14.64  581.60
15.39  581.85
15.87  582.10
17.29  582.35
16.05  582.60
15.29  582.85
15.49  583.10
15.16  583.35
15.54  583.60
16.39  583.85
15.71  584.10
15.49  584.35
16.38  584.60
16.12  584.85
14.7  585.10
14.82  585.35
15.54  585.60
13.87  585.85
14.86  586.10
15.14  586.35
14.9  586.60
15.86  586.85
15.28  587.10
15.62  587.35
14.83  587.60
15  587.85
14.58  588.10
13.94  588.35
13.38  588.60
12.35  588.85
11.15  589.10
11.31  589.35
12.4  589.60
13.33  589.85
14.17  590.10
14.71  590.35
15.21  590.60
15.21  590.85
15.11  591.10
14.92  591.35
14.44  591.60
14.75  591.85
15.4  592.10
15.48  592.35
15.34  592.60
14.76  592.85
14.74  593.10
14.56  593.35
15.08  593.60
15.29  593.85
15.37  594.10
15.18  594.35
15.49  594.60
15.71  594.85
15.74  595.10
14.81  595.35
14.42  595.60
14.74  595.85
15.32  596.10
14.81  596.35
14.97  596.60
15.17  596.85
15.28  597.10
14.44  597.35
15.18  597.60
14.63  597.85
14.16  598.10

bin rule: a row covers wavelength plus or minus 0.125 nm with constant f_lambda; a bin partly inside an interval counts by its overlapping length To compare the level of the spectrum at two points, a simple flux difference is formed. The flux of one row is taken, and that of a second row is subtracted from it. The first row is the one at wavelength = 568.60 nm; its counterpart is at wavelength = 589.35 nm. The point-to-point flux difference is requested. 4.1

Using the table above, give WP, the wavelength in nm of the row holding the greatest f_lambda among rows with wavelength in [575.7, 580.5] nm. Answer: 580.10 nm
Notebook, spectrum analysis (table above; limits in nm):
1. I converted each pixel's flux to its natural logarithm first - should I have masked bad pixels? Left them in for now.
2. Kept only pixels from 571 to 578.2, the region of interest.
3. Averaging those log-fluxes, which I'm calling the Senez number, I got 2.715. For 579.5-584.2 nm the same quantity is 2.753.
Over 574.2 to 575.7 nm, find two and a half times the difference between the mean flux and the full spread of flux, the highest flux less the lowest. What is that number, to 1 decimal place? 36.0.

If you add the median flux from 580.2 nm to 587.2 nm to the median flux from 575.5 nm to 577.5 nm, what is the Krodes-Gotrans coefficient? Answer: 30.5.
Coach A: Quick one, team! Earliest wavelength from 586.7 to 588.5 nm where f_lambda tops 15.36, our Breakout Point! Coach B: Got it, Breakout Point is 586.85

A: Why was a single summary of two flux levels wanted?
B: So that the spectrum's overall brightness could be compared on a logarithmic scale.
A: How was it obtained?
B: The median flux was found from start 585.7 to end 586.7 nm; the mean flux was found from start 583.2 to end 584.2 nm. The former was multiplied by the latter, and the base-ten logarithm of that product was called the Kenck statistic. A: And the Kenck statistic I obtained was 2.37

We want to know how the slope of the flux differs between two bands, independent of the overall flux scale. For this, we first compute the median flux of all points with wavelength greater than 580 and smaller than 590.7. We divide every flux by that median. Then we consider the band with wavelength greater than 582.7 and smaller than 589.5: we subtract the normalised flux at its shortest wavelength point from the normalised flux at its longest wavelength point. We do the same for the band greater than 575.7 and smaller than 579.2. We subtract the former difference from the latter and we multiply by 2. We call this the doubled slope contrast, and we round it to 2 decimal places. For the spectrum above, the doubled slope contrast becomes 0.52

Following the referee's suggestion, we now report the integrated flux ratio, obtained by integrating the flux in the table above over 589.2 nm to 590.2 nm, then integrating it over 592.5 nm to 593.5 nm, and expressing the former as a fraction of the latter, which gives 0.86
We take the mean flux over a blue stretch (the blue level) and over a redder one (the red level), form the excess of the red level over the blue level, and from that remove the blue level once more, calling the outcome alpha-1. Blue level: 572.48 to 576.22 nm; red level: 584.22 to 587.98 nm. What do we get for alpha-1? -14.9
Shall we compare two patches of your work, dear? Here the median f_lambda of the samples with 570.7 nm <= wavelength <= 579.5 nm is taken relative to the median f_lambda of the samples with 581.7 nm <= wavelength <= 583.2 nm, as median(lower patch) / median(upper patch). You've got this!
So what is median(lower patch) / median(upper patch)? 0.96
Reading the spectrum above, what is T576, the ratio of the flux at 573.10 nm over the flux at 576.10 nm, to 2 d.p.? 1.05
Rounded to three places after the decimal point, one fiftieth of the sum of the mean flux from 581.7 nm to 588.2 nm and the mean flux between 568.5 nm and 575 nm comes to 0.607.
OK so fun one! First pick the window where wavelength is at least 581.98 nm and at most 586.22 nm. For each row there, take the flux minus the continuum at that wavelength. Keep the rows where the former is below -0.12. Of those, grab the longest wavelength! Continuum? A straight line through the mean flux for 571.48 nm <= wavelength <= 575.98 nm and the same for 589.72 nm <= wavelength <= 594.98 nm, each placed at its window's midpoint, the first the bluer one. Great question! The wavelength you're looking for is 586.10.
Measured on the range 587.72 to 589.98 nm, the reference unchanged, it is 589.85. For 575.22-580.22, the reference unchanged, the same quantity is 579.10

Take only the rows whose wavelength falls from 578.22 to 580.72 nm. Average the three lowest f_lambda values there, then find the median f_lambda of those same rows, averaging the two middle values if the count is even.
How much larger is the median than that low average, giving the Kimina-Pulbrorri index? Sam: 1.14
